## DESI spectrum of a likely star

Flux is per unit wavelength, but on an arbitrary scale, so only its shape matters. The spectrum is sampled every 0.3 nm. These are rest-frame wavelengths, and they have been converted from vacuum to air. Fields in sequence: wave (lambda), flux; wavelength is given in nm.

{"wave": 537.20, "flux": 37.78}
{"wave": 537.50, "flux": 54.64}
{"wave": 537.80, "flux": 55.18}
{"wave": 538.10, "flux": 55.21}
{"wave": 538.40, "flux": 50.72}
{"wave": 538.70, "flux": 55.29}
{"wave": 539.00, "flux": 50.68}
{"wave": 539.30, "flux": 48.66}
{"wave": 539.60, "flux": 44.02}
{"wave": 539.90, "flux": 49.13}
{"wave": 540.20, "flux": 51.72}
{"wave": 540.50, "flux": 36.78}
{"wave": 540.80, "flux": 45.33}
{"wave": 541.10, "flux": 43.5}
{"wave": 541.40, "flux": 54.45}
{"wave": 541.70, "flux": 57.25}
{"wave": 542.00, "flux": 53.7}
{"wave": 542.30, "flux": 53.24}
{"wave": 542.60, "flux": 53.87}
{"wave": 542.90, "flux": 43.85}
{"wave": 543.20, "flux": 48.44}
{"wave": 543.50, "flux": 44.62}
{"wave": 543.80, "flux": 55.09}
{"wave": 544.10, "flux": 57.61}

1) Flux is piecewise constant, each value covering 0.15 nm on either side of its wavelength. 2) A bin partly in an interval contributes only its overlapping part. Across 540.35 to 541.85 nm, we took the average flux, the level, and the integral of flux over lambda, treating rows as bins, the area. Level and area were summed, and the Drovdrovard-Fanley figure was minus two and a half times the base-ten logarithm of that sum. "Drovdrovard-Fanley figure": -5.19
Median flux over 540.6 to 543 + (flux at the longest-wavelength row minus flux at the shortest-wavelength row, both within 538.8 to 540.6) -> 39.6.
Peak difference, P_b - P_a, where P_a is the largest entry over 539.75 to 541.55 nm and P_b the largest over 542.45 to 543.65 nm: -1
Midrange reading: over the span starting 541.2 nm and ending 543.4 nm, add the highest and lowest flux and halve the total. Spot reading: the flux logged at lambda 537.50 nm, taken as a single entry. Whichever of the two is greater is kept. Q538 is 55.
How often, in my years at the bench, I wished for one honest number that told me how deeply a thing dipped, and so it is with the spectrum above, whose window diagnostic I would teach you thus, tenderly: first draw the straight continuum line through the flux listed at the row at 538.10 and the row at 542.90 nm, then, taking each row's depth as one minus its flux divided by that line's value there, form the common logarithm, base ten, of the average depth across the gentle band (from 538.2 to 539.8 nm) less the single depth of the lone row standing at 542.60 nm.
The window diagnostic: -0.57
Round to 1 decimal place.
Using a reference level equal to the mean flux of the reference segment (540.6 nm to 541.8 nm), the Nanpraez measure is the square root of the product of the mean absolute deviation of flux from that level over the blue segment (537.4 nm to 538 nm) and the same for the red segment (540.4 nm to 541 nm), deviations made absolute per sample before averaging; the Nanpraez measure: 6.6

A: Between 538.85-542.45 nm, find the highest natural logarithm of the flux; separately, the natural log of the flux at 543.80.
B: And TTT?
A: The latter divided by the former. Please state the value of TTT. 0.990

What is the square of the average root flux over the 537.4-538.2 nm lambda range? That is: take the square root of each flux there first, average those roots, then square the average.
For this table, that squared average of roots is 55.0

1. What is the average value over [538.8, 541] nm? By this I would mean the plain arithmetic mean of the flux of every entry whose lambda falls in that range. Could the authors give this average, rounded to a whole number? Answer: 47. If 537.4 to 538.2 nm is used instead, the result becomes 55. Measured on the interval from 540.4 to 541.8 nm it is 47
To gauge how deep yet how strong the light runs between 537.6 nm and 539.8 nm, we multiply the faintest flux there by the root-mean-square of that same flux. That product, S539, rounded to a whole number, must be 2269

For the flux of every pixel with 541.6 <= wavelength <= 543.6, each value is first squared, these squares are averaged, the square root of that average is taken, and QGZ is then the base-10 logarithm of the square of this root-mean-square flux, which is 3.41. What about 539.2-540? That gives 3.35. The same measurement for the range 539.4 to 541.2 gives 3.31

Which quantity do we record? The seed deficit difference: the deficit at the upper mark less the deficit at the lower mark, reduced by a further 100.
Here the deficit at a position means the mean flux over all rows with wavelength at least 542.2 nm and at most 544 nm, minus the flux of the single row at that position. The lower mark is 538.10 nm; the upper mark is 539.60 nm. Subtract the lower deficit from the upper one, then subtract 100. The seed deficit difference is -89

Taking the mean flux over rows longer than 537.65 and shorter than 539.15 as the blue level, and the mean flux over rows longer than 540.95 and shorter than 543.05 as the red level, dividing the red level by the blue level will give 0.96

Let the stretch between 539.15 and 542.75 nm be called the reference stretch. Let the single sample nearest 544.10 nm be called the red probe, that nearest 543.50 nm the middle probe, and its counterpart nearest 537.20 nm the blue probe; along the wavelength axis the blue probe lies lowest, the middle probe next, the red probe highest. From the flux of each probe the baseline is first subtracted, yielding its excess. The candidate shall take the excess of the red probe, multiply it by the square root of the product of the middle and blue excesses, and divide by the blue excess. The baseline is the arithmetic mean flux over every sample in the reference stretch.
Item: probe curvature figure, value -5.3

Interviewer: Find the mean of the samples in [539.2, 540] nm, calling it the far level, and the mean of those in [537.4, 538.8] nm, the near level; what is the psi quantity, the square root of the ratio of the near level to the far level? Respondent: 1.07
